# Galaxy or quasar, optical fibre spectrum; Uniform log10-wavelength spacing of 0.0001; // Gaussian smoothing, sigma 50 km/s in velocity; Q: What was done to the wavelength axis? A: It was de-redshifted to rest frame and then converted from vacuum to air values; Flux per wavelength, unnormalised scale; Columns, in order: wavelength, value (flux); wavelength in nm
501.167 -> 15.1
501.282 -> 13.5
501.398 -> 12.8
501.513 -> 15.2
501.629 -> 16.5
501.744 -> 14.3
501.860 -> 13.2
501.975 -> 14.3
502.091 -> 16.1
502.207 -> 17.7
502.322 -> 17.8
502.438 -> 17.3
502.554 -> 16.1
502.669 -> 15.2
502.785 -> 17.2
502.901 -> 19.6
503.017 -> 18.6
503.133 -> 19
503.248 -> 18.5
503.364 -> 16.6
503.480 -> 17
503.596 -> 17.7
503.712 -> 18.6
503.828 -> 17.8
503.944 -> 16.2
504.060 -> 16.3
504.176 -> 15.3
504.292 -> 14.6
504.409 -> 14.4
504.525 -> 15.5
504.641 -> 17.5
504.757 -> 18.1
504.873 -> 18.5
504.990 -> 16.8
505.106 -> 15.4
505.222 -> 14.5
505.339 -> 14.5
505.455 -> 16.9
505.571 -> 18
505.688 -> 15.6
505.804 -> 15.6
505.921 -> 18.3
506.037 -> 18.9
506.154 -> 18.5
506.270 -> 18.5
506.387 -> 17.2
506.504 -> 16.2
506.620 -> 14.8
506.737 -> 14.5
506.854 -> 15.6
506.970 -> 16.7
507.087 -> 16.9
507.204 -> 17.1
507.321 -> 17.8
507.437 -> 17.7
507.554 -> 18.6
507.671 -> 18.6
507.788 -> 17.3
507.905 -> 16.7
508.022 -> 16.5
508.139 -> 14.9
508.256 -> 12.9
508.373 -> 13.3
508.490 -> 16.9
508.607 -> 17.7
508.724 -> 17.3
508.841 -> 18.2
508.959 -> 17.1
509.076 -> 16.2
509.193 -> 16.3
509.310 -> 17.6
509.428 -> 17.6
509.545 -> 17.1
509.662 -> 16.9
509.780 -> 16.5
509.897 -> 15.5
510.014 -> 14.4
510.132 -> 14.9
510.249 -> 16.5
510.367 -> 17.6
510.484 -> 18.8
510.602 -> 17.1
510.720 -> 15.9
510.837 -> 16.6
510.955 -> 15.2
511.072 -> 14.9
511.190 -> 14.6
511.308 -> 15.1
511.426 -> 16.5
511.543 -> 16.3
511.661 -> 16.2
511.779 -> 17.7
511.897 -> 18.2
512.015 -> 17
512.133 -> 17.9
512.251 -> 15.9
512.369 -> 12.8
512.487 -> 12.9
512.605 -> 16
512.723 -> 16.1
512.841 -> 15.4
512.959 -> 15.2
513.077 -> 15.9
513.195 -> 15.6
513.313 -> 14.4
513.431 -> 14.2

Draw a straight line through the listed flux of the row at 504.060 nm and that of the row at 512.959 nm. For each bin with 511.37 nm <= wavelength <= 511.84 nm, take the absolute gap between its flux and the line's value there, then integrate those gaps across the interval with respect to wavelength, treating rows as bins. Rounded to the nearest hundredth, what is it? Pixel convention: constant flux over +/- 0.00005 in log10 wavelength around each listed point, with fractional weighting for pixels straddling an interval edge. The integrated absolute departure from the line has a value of 0.62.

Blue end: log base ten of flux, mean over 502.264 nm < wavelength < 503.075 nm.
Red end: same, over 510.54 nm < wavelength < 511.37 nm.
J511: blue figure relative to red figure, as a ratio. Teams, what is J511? 1.04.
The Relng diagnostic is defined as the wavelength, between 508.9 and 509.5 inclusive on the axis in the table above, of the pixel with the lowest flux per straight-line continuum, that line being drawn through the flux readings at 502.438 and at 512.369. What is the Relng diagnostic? 509.076 nm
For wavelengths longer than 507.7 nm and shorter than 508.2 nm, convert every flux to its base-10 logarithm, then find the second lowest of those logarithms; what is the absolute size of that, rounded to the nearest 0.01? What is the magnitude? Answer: 1.22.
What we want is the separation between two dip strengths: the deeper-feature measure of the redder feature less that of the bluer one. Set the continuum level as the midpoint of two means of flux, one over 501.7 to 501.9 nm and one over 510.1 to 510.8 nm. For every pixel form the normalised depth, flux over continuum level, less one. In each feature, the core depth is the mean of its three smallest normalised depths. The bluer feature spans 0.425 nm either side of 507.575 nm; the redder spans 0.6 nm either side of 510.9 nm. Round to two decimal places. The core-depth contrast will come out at -0.14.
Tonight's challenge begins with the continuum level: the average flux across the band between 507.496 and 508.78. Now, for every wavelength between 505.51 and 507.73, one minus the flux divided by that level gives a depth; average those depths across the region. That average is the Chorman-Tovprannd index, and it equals -0.042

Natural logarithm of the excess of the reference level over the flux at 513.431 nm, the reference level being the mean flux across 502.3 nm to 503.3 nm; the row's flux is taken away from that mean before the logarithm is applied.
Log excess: 1.3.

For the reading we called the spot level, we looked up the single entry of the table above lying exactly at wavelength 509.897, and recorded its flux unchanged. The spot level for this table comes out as 15.5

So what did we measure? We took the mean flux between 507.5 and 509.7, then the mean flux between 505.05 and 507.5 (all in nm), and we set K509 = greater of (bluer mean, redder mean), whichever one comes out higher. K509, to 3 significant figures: 16.7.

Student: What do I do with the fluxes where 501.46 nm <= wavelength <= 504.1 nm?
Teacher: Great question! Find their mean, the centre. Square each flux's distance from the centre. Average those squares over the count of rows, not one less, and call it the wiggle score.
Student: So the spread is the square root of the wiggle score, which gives 1.59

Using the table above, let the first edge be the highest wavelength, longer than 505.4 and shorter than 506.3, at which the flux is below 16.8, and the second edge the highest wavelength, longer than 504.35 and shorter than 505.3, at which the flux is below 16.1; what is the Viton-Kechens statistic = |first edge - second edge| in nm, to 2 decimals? 0.58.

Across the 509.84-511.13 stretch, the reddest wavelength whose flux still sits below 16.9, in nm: 511.072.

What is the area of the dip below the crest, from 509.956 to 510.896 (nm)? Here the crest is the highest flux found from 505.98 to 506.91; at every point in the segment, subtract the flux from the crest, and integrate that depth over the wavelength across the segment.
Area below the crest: 2.3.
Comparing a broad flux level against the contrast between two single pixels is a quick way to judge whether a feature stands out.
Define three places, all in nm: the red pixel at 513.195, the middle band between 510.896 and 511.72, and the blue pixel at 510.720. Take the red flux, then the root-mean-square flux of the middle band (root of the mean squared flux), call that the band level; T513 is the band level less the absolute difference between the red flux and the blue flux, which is 15.3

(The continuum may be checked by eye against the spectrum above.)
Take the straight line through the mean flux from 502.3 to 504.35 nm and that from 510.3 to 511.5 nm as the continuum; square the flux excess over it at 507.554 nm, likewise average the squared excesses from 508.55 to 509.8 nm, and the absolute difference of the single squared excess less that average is 3.0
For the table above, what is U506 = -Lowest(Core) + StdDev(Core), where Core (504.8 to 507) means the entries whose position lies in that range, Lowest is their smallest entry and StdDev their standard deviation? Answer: -13.0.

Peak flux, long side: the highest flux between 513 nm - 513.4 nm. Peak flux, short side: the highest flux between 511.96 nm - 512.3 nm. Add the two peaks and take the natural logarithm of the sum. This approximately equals 3.52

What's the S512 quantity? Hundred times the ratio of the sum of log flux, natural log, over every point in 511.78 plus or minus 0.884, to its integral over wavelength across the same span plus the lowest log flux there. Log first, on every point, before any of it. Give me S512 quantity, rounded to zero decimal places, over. 557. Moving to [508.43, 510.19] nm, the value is 554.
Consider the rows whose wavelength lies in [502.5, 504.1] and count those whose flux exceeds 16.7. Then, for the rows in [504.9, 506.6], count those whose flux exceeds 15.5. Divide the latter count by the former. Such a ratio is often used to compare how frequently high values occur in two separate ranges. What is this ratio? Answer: 1.2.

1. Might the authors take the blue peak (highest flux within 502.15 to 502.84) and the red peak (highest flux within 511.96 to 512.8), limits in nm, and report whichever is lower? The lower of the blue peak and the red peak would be 17.8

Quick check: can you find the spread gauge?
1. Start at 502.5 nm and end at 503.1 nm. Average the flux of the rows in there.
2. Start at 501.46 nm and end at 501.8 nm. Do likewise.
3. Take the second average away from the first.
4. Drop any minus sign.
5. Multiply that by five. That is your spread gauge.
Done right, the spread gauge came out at 10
